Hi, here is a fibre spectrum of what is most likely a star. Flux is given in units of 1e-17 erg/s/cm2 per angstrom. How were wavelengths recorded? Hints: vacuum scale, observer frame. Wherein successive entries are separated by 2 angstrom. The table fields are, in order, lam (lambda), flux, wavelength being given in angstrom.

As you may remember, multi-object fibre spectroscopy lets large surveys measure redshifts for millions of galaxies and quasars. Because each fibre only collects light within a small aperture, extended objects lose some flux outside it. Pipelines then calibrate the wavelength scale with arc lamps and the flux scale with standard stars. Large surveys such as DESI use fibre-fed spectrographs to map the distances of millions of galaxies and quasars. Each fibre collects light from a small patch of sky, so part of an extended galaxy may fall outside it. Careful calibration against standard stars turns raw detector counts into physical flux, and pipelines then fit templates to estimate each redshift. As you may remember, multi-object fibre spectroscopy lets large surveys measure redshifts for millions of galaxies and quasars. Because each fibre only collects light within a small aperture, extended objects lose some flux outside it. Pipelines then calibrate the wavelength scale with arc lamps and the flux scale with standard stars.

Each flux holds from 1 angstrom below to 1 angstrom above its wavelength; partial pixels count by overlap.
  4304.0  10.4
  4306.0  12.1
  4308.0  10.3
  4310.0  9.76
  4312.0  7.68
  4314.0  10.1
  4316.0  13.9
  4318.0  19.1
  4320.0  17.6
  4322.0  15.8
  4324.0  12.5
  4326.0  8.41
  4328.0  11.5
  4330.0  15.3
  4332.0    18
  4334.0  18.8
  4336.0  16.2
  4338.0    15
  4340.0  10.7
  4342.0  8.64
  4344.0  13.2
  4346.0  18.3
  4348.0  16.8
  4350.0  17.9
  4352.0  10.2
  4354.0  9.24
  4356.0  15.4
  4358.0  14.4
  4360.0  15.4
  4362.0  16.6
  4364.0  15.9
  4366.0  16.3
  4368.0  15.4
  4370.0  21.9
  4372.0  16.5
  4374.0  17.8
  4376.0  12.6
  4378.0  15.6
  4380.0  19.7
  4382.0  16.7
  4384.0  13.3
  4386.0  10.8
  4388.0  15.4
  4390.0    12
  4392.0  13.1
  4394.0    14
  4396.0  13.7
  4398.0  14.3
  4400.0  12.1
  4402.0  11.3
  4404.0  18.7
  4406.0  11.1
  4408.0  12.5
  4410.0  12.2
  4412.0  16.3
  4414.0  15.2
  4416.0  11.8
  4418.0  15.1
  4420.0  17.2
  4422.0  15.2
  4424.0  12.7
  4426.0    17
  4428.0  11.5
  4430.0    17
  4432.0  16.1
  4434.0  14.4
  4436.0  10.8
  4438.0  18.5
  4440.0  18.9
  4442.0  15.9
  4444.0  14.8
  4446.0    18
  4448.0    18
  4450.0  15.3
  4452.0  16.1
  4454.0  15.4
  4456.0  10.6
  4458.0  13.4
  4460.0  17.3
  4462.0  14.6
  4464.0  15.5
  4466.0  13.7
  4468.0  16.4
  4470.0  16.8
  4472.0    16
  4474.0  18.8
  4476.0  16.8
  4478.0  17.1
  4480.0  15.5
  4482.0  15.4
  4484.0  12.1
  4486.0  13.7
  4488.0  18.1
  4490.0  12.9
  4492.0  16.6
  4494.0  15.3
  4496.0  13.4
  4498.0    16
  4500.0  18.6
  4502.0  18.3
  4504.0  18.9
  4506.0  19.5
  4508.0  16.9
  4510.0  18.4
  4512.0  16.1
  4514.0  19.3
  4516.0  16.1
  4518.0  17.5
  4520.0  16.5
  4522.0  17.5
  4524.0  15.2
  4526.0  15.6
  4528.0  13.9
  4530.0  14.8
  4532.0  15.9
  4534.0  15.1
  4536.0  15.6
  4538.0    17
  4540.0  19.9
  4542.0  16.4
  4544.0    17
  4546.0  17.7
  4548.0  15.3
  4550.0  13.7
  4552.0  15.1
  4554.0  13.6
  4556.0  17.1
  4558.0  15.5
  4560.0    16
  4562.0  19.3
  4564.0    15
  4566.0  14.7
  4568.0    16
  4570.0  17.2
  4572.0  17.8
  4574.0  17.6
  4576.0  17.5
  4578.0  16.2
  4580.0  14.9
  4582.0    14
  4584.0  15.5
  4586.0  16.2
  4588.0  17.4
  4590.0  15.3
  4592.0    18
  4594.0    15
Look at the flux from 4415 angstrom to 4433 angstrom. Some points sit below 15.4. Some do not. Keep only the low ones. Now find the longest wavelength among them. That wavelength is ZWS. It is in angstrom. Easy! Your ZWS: 4428.0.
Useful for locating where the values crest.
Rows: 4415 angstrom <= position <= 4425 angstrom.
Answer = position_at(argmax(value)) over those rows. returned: 4420.0 angstrom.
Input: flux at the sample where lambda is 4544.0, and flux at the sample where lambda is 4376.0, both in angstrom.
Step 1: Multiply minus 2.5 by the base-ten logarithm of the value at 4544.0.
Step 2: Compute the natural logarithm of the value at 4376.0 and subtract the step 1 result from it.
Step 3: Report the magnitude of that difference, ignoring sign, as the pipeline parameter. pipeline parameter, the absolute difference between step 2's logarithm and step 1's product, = 5.6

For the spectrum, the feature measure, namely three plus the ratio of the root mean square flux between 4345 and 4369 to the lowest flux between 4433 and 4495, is 4.5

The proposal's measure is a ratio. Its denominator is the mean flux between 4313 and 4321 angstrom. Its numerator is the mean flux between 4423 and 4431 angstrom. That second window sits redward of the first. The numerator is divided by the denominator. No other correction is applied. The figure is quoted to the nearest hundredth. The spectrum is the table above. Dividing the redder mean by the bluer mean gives 0.96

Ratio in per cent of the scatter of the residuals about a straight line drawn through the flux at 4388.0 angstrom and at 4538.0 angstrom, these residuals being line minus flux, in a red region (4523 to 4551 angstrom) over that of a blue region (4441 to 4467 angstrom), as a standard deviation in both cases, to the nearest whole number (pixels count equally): 78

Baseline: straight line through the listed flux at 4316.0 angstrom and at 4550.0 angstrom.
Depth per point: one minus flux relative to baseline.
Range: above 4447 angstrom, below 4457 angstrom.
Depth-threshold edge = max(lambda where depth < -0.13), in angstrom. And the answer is 4452.0 angstrom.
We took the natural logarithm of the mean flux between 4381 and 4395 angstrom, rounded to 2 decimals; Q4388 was 2.61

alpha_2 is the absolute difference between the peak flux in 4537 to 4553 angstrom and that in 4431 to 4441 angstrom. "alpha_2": 1.00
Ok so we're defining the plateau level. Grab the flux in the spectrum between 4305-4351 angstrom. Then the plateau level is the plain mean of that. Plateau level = 13.8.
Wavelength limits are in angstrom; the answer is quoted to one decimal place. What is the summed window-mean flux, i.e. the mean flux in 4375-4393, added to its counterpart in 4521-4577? 30.5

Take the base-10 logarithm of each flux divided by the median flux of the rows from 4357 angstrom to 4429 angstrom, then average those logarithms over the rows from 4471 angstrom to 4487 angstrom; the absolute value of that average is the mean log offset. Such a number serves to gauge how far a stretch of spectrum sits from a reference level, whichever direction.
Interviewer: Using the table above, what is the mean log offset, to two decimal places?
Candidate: 0.01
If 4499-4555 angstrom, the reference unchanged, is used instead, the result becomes 0.04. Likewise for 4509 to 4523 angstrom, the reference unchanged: 0.06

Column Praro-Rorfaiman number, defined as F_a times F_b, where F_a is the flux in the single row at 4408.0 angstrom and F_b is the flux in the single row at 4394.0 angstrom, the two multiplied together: 175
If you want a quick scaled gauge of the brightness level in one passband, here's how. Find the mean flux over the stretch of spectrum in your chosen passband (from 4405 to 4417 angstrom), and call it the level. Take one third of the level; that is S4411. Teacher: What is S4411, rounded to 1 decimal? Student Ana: 4.4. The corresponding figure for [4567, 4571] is 5.5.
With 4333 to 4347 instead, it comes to 4.8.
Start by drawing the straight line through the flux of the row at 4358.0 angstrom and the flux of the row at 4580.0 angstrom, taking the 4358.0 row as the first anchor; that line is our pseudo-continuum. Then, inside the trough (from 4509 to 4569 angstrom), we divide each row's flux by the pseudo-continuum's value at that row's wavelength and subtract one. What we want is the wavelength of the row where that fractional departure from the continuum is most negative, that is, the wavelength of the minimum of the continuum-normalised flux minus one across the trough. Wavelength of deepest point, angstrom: 4554.0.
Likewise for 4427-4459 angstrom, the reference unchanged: 4456.0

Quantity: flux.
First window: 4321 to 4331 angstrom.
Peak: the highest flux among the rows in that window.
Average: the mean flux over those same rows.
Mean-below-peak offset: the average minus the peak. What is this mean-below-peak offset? -3.1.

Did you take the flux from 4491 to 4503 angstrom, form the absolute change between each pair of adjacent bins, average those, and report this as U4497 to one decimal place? 1.7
